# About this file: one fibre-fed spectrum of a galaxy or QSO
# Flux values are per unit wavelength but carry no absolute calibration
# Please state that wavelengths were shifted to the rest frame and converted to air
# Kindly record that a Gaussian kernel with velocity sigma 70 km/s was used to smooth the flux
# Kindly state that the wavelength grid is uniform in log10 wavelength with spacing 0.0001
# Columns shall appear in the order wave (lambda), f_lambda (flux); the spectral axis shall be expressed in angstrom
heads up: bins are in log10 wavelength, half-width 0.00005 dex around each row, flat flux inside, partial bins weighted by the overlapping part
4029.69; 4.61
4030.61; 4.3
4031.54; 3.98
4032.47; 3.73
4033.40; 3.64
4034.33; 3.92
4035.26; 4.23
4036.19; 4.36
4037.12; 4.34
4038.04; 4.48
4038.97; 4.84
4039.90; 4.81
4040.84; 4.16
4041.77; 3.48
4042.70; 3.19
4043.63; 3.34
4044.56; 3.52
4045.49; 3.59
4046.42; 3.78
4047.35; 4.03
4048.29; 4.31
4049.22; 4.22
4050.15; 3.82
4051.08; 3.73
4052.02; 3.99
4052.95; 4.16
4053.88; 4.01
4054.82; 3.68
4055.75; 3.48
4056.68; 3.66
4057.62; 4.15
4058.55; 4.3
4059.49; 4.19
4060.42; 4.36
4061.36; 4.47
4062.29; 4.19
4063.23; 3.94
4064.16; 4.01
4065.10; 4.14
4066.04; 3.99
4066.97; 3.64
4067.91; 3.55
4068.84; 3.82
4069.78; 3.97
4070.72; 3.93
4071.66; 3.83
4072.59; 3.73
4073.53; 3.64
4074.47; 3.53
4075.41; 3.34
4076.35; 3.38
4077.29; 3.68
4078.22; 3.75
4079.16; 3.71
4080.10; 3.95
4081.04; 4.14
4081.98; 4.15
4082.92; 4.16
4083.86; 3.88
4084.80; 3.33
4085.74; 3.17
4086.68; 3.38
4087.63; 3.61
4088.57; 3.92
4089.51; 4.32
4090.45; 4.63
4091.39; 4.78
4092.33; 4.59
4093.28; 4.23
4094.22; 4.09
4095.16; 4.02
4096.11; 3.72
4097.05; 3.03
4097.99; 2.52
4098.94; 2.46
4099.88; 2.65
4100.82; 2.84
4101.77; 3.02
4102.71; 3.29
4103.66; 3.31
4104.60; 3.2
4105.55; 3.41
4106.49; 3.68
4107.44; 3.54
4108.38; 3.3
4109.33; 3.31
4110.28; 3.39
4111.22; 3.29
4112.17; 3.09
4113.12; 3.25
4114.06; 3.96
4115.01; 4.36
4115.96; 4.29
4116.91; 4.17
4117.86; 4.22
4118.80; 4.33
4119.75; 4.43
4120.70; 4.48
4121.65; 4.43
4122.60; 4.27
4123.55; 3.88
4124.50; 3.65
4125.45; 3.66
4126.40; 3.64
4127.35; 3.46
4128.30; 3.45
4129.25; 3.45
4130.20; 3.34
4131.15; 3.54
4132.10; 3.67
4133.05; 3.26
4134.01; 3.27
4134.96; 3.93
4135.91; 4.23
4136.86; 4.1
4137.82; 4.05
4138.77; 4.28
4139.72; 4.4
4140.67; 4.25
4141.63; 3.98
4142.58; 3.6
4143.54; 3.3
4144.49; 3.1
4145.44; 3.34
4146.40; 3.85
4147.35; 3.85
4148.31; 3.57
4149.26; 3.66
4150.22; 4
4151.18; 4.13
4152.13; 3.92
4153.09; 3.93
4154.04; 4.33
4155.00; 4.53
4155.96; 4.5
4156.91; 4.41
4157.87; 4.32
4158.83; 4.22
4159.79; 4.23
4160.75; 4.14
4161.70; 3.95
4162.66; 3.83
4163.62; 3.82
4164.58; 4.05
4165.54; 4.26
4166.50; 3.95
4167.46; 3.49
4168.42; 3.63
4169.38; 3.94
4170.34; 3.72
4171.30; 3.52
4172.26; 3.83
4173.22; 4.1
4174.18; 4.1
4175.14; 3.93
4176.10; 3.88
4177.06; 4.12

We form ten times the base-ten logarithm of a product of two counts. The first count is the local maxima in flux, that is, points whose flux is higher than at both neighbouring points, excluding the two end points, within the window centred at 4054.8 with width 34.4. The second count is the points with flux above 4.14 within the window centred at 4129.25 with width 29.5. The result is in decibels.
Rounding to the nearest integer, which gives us 20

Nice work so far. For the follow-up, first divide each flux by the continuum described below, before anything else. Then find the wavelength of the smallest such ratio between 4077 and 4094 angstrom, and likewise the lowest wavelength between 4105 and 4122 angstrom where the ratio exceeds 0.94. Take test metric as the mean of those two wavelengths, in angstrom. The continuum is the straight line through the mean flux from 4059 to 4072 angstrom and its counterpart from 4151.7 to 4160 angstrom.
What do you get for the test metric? 4099.9 angstrom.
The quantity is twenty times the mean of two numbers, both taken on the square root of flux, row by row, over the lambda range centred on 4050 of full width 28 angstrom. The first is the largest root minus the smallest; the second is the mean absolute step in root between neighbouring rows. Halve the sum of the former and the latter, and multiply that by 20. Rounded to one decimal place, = 4.7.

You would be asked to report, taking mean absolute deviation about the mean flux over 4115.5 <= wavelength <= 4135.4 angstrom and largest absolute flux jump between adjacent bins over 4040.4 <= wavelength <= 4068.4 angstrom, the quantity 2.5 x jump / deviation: 4.5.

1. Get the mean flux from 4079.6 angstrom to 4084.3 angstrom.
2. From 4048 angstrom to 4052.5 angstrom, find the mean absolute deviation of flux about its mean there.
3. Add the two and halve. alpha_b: 2.13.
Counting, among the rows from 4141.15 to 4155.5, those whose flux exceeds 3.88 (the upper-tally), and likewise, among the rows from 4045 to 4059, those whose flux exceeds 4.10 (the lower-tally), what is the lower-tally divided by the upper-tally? 0.71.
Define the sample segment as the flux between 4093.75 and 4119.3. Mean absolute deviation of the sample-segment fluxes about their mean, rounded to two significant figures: 0.46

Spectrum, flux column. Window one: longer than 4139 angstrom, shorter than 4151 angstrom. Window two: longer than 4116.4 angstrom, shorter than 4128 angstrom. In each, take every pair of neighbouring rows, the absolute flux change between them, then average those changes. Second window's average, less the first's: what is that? -0.128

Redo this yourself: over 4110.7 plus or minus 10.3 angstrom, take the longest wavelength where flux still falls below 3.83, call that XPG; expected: 4113.12 angstrom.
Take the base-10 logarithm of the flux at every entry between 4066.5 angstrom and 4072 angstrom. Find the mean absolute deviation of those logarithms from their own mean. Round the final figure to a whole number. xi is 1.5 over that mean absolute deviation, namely 99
